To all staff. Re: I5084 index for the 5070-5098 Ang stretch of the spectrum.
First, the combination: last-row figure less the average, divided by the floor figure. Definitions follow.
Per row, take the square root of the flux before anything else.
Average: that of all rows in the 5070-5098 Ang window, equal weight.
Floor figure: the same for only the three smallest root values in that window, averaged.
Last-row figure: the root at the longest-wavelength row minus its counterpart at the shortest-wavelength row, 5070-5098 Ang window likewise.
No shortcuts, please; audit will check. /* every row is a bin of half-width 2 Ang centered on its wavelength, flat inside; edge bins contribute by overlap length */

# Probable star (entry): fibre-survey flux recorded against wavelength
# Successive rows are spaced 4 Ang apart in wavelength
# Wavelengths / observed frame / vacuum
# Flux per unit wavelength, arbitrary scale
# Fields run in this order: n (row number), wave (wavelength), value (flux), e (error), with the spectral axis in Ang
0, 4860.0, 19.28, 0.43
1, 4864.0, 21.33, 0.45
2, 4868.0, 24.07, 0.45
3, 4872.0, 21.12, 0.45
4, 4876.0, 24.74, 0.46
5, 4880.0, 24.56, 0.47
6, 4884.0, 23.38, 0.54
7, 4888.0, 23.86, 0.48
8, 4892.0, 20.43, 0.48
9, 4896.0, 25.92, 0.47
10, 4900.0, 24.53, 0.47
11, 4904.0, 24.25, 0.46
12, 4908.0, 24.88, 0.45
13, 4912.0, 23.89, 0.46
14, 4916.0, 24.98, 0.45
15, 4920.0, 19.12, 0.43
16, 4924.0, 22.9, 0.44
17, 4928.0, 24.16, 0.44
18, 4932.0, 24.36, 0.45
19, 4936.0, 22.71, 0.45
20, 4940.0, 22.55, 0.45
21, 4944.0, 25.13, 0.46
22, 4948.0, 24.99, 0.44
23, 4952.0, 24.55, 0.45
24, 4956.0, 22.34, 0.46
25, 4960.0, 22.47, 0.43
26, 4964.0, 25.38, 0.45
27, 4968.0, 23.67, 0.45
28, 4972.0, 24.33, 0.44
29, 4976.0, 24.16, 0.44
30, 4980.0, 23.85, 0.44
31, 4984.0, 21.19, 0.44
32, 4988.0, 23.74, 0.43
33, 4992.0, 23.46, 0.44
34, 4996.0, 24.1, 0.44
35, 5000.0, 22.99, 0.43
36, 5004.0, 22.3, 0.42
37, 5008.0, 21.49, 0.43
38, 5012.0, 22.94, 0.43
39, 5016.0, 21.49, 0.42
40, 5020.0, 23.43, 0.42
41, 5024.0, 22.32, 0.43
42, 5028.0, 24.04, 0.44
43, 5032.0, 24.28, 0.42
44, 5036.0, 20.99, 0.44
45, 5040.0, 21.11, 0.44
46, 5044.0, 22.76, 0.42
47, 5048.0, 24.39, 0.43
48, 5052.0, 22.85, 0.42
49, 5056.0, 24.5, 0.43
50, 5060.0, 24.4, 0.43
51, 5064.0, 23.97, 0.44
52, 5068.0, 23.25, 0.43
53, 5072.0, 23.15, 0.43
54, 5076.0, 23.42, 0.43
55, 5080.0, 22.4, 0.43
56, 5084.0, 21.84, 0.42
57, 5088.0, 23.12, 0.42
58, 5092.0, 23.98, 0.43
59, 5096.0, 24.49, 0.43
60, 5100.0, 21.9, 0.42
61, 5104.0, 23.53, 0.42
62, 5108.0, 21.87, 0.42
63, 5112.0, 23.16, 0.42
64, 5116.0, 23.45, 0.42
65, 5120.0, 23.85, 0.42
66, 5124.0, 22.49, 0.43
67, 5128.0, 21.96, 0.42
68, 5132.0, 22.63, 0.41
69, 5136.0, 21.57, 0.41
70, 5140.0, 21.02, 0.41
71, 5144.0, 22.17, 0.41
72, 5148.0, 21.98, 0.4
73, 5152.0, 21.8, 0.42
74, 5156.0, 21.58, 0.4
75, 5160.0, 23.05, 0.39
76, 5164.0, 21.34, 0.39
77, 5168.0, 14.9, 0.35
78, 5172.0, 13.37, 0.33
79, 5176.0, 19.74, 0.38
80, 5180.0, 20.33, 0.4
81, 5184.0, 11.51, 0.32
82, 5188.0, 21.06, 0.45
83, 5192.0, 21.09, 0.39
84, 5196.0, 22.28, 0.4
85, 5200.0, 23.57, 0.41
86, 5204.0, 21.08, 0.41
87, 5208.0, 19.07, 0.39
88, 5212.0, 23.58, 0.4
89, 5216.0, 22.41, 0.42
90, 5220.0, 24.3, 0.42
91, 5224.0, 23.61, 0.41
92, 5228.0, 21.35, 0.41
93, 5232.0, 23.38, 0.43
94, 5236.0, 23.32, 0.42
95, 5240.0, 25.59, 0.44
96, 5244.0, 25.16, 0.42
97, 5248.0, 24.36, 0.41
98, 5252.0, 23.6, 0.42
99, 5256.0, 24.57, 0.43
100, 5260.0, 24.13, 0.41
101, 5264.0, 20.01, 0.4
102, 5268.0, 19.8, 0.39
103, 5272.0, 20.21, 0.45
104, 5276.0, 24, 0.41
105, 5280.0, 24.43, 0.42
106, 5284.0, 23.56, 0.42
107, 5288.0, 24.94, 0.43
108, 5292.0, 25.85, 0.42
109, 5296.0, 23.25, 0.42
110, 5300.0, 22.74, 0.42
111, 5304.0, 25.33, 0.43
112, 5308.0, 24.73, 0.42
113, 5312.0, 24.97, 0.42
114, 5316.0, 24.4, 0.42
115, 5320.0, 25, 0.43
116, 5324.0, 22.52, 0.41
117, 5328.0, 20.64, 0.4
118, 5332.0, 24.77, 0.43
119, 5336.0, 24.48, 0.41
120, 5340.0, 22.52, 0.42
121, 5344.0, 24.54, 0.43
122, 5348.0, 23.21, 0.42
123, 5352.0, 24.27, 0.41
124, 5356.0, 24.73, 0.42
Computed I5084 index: -0.99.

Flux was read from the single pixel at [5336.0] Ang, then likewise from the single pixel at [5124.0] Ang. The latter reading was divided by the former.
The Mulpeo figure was 0.92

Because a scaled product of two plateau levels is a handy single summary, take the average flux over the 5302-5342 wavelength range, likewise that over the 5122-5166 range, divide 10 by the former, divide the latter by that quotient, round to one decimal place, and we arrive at 52.6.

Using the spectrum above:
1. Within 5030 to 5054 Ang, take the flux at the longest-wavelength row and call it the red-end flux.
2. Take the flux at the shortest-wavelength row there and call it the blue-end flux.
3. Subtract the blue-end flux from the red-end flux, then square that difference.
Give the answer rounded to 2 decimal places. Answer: 2.04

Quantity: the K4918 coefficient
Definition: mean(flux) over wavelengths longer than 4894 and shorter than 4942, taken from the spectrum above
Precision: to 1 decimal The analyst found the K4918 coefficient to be 23.7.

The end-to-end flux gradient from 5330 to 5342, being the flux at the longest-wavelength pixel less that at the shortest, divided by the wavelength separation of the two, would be -0.28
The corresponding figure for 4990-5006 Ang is -0.10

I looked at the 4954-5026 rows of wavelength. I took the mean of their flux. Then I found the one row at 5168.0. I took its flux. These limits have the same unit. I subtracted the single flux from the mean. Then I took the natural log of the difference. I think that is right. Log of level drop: 2.1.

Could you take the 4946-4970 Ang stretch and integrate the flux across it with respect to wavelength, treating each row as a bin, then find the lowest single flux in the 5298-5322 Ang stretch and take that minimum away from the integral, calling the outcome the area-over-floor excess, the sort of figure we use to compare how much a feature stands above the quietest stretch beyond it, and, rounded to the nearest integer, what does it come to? 551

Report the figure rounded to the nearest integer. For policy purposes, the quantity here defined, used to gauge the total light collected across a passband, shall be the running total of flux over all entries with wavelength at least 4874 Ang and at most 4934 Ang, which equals 356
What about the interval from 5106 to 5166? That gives 334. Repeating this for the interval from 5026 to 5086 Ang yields 347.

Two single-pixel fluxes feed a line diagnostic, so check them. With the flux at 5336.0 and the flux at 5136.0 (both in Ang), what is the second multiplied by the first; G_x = 528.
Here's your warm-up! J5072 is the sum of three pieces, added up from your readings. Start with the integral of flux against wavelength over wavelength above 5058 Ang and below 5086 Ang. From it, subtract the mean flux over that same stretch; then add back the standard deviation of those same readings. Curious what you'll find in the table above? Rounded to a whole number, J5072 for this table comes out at 627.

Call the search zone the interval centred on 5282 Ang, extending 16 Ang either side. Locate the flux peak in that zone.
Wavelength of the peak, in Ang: 5292.0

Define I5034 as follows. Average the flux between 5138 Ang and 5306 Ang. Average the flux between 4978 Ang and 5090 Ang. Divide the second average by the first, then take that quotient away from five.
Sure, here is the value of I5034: 3.955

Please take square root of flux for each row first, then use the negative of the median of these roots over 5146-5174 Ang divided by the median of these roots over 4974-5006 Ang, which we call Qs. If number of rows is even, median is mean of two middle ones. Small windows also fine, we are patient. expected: -0.96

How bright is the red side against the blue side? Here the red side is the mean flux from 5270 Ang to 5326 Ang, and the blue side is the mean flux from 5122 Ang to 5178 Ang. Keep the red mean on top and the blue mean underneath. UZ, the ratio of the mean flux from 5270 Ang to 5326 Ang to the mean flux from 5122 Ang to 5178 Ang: 1.16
